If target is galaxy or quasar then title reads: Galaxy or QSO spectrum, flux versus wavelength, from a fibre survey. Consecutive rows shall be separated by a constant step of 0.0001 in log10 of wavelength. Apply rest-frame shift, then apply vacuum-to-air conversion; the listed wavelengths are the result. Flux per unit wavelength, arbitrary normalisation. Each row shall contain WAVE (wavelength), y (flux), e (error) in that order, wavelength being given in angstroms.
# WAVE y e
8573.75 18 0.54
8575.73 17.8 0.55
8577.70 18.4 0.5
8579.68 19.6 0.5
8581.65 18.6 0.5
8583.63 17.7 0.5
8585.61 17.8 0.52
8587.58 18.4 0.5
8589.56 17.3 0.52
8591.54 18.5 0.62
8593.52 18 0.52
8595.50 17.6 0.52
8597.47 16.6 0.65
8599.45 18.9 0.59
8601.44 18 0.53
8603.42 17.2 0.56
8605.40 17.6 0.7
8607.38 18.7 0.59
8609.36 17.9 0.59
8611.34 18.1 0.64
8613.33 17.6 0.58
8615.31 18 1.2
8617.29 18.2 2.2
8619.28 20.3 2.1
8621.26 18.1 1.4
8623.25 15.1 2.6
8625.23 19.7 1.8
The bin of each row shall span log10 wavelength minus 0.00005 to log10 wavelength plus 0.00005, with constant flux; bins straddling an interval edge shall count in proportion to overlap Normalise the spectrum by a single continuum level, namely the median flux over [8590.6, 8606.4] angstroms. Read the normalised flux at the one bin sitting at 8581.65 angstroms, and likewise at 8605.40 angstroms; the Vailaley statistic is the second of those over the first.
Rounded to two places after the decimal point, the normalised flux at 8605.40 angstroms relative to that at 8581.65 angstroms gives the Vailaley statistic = 0.95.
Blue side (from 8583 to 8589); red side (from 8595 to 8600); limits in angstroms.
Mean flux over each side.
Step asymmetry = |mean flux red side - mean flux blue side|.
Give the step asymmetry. 0.3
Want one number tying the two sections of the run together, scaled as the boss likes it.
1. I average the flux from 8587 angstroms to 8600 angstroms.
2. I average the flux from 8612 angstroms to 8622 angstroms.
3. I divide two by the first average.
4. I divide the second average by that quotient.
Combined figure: 165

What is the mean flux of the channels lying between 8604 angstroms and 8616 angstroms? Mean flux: 18.0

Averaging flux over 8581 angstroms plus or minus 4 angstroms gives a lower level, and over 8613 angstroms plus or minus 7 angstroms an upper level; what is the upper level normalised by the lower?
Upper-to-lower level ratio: 0.99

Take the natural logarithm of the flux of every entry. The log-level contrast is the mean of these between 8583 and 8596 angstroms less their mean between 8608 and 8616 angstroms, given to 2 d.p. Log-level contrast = 0.00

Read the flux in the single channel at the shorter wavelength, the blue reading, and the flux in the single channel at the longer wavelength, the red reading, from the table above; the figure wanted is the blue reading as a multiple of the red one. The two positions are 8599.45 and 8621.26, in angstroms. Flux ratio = 1.04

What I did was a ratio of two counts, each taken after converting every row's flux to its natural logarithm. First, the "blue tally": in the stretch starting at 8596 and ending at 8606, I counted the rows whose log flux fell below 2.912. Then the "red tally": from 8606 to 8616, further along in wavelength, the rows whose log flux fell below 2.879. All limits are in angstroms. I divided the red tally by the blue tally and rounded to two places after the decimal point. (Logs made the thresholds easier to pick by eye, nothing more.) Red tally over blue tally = 0.25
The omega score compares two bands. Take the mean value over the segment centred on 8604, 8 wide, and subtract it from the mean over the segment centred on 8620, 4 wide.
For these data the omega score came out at 1.3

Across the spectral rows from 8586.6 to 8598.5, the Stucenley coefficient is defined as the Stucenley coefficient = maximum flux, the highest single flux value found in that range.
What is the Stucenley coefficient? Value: 18.5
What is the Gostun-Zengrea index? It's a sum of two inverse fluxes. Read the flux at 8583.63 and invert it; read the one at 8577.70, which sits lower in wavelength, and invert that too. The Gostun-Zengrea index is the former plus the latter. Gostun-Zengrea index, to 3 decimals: 0.111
